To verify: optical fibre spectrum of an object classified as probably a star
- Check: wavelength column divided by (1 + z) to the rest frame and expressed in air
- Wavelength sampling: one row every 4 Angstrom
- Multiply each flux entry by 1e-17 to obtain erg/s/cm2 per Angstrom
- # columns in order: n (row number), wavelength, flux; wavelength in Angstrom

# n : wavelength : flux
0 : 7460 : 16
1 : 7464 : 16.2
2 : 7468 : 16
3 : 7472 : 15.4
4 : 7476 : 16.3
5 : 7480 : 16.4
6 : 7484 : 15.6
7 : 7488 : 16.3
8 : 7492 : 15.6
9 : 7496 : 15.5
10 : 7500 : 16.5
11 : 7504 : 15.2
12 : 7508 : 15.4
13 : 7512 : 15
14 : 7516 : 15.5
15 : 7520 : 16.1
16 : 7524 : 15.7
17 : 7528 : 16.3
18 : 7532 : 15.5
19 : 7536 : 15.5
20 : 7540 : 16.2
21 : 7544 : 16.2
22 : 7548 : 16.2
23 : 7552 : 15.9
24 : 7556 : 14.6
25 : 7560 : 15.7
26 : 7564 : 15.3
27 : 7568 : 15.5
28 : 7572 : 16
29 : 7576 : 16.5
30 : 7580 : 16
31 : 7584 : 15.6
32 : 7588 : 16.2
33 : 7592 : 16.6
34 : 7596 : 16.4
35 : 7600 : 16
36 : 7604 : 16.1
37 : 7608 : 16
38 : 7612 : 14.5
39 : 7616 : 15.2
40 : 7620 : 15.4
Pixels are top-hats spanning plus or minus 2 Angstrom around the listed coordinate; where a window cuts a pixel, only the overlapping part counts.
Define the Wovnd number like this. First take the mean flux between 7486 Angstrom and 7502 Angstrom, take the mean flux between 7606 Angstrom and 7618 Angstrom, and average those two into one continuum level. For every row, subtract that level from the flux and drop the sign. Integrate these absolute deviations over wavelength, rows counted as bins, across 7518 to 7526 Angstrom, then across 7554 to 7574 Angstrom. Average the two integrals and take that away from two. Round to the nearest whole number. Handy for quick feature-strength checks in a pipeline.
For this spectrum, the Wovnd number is -3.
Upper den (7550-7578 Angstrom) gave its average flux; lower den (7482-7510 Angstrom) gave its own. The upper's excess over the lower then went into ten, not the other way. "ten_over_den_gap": -117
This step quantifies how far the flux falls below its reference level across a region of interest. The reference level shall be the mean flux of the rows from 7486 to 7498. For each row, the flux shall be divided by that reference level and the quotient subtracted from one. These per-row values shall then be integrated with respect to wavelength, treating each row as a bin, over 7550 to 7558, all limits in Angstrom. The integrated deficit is 0.28 Angstrom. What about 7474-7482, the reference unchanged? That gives -0.28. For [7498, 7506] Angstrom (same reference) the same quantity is -0.03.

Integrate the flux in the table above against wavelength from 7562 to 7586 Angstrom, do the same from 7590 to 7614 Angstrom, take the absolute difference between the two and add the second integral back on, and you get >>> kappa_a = 385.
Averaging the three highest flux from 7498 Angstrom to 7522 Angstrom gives 16.0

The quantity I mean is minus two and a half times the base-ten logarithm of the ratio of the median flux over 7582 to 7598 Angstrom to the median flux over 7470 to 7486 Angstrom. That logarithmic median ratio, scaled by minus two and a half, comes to -0.02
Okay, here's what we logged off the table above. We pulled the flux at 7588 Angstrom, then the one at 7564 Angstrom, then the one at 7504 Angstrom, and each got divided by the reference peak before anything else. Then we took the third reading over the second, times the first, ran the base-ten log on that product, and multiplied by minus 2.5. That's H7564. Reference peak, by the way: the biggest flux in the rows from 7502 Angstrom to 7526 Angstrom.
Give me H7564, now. 0.000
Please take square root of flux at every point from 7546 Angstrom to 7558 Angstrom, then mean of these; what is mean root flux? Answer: 3.94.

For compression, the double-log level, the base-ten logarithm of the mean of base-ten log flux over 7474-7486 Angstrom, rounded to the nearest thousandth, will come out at 0.082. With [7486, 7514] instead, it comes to 0.077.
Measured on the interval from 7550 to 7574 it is 0.076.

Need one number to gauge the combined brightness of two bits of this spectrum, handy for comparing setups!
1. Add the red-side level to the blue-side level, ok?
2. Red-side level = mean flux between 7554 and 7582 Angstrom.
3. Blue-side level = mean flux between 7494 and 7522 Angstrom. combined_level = 31.3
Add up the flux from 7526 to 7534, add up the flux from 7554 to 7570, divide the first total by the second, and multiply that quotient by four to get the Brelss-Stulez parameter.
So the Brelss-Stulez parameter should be 2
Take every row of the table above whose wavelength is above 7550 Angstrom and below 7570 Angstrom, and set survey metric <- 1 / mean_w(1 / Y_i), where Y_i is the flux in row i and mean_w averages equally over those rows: 15.4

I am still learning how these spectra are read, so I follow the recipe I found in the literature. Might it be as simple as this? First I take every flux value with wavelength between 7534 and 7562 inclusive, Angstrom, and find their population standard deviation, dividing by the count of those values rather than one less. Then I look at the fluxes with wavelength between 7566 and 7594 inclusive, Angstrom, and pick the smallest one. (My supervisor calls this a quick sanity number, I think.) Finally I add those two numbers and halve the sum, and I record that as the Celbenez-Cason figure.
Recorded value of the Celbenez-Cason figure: 8.02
